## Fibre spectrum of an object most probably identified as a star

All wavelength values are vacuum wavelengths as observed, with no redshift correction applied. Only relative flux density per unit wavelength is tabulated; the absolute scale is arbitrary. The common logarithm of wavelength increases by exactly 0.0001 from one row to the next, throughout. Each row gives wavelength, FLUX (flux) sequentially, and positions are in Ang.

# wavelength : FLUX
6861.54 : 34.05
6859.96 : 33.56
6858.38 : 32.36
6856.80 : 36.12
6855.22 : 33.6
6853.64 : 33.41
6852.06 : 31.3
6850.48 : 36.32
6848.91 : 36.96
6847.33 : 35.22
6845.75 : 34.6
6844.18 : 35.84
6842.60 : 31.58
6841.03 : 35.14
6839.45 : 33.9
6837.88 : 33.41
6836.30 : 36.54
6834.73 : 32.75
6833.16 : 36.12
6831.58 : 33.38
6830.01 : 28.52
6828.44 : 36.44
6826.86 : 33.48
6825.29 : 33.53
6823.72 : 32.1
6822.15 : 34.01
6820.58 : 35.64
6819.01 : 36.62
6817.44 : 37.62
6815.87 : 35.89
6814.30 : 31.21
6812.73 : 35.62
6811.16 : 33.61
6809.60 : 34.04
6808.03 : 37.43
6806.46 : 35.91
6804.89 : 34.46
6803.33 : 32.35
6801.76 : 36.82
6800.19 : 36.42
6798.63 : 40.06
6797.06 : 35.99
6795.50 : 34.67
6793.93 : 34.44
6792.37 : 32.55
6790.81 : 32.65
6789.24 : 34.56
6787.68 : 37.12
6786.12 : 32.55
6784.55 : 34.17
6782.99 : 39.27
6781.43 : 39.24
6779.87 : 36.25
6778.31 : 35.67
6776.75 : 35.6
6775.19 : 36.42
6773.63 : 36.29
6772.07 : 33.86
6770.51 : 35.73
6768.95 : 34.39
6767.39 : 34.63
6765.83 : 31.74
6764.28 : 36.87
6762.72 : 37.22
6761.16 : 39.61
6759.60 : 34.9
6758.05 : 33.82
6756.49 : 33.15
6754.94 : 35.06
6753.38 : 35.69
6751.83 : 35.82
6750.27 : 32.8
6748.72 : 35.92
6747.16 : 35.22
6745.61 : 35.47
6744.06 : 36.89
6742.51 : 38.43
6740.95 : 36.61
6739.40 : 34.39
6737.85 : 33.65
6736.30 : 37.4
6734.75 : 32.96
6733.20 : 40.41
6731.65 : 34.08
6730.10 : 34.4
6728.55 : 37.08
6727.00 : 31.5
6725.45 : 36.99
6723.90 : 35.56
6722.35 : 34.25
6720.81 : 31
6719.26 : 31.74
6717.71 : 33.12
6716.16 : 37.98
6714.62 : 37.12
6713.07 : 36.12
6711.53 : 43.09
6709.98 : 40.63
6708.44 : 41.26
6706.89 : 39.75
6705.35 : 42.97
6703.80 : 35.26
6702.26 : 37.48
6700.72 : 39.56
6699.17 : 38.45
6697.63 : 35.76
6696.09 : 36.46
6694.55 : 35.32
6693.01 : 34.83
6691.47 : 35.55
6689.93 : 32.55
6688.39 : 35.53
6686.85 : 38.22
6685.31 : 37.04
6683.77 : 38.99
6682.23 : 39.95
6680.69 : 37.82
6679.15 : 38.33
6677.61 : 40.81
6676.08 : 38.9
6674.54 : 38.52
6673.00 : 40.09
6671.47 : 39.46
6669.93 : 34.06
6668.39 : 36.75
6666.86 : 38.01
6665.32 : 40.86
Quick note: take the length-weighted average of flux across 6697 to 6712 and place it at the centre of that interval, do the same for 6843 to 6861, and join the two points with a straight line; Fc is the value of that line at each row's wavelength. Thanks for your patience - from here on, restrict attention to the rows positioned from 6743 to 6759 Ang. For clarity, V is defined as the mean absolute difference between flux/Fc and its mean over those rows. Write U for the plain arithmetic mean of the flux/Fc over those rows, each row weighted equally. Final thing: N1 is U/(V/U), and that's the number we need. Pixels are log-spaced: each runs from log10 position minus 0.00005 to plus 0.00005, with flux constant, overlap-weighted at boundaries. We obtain 33.6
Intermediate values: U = 0.93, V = 0.0255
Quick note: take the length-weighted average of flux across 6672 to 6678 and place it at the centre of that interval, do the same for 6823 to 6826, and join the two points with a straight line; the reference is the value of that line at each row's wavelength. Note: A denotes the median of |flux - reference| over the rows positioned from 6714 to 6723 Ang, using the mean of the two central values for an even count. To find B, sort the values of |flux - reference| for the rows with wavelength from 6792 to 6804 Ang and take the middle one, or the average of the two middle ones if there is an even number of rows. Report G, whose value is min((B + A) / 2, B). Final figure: 1.83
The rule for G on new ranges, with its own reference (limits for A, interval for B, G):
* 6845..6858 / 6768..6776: 1.18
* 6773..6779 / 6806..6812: 1.19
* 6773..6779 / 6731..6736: 2.22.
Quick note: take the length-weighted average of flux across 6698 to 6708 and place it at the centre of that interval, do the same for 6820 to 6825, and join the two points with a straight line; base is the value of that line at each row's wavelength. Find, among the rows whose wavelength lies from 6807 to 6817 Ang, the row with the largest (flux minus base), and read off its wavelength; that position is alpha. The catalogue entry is 6808.03 Ang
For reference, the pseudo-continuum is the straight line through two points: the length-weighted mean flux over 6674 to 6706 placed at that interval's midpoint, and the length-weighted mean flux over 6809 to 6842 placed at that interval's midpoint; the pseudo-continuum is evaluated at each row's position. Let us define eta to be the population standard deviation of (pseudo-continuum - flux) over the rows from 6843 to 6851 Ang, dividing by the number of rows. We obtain 0.9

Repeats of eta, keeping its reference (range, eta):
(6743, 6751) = 1.3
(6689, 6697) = 1.4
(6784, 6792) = 1.7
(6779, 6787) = 2.7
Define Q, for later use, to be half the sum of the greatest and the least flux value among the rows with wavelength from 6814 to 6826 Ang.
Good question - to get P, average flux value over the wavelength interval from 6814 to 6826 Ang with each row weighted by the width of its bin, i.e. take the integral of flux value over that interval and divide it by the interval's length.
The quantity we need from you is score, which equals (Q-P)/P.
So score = -0.009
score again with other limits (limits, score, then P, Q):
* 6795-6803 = 0.021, 36.6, 37.4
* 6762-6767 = -0.021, 35.2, 34.5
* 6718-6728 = 0.013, 33.6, 34.0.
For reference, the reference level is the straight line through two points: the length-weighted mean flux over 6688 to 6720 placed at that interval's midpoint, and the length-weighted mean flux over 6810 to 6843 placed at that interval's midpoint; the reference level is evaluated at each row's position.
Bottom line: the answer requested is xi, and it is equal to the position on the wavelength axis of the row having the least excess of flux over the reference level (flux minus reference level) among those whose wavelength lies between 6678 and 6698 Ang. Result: 6689.93 Ang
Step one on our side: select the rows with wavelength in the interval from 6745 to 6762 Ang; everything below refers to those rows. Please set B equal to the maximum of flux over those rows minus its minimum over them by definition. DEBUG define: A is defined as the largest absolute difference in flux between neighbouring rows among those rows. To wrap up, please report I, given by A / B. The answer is 0.69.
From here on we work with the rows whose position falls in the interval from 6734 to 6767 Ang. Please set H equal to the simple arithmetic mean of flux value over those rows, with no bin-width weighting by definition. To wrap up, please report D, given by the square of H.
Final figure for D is 1254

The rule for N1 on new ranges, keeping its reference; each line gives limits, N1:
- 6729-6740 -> 15.9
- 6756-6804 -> 19.0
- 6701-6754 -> 15.3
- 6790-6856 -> 19.6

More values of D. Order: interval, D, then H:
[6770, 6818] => 1256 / 35.4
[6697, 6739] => 1343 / 36.7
